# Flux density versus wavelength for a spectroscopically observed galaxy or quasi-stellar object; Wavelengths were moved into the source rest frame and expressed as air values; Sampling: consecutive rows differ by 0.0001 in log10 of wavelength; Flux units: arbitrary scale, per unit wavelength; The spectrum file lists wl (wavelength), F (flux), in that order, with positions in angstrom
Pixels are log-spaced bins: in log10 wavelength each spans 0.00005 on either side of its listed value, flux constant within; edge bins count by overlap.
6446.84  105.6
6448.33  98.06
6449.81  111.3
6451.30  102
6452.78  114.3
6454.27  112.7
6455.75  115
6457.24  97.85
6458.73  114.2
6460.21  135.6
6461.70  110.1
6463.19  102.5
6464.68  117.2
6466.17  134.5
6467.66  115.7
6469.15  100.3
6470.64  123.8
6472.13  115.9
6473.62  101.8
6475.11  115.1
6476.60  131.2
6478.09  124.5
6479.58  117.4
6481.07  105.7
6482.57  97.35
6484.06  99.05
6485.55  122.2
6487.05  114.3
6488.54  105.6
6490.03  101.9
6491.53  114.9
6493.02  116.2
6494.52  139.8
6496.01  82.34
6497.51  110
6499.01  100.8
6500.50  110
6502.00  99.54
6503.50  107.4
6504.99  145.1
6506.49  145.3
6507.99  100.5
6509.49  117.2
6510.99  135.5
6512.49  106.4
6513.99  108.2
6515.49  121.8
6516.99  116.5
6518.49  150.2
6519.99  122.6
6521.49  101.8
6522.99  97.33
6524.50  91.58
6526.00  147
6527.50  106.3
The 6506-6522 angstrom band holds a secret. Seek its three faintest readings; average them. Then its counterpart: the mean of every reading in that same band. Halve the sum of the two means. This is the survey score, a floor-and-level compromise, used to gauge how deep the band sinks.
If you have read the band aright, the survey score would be 112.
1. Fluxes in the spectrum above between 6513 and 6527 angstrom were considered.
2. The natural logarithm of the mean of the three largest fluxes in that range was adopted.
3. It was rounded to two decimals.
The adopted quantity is 4.94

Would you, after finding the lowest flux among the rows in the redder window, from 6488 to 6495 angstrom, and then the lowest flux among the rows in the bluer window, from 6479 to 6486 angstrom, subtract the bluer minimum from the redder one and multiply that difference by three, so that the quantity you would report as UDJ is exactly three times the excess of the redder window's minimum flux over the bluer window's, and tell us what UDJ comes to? 14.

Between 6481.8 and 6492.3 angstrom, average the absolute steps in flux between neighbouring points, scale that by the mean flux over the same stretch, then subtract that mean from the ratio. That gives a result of -108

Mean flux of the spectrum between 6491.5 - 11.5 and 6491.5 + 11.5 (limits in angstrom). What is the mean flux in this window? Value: 108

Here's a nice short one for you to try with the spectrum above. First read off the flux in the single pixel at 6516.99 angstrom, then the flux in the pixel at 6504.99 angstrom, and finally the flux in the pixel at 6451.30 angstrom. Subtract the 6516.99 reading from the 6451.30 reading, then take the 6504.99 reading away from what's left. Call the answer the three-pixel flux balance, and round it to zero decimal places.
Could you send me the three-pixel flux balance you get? -160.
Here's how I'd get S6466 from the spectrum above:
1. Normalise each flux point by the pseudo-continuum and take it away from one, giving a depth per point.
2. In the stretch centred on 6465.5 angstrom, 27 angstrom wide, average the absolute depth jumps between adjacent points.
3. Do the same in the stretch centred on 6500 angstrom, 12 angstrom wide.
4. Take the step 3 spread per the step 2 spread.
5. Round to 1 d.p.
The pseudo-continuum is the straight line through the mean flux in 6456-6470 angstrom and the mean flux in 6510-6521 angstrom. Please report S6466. 1.5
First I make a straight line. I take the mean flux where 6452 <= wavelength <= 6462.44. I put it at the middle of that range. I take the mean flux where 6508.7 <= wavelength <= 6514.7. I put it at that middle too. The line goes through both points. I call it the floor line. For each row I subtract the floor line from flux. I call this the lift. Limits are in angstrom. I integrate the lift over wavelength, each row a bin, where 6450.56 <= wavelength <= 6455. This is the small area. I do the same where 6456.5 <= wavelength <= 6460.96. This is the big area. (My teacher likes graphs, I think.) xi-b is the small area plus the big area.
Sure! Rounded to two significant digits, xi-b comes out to -13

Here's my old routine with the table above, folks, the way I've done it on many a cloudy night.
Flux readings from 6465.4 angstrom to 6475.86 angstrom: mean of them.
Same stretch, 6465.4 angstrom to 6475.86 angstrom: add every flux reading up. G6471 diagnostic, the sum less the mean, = 692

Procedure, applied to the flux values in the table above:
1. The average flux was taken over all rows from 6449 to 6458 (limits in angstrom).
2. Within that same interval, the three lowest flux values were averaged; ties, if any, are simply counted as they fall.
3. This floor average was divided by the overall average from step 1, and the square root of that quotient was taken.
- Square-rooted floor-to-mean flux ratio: 0.976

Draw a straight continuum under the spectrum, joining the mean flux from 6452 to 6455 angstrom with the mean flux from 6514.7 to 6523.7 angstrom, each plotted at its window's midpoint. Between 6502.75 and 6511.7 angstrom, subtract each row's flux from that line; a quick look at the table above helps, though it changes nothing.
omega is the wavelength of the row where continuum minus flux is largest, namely 6507.99 angstrom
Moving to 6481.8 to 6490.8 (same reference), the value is 6482.57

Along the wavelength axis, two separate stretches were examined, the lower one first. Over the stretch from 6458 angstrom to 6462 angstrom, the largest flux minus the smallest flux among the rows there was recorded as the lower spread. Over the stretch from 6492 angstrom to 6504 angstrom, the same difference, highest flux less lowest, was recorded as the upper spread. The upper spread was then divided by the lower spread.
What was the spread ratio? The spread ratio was 2.3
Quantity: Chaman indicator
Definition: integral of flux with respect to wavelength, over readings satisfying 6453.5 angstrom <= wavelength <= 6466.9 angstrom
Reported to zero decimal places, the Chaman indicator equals 1547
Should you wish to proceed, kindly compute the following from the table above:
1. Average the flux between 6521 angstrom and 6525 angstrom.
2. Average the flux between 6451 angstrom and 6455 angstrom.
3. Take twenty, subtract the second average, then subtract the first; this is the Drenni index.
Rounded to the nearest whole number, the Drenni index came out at -187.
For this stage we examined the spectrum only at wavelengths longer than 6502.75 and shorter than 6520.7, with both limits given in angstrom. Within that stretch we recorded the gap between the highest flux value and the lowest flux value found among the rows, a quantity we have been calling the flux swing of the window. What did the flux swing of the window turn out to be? 50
